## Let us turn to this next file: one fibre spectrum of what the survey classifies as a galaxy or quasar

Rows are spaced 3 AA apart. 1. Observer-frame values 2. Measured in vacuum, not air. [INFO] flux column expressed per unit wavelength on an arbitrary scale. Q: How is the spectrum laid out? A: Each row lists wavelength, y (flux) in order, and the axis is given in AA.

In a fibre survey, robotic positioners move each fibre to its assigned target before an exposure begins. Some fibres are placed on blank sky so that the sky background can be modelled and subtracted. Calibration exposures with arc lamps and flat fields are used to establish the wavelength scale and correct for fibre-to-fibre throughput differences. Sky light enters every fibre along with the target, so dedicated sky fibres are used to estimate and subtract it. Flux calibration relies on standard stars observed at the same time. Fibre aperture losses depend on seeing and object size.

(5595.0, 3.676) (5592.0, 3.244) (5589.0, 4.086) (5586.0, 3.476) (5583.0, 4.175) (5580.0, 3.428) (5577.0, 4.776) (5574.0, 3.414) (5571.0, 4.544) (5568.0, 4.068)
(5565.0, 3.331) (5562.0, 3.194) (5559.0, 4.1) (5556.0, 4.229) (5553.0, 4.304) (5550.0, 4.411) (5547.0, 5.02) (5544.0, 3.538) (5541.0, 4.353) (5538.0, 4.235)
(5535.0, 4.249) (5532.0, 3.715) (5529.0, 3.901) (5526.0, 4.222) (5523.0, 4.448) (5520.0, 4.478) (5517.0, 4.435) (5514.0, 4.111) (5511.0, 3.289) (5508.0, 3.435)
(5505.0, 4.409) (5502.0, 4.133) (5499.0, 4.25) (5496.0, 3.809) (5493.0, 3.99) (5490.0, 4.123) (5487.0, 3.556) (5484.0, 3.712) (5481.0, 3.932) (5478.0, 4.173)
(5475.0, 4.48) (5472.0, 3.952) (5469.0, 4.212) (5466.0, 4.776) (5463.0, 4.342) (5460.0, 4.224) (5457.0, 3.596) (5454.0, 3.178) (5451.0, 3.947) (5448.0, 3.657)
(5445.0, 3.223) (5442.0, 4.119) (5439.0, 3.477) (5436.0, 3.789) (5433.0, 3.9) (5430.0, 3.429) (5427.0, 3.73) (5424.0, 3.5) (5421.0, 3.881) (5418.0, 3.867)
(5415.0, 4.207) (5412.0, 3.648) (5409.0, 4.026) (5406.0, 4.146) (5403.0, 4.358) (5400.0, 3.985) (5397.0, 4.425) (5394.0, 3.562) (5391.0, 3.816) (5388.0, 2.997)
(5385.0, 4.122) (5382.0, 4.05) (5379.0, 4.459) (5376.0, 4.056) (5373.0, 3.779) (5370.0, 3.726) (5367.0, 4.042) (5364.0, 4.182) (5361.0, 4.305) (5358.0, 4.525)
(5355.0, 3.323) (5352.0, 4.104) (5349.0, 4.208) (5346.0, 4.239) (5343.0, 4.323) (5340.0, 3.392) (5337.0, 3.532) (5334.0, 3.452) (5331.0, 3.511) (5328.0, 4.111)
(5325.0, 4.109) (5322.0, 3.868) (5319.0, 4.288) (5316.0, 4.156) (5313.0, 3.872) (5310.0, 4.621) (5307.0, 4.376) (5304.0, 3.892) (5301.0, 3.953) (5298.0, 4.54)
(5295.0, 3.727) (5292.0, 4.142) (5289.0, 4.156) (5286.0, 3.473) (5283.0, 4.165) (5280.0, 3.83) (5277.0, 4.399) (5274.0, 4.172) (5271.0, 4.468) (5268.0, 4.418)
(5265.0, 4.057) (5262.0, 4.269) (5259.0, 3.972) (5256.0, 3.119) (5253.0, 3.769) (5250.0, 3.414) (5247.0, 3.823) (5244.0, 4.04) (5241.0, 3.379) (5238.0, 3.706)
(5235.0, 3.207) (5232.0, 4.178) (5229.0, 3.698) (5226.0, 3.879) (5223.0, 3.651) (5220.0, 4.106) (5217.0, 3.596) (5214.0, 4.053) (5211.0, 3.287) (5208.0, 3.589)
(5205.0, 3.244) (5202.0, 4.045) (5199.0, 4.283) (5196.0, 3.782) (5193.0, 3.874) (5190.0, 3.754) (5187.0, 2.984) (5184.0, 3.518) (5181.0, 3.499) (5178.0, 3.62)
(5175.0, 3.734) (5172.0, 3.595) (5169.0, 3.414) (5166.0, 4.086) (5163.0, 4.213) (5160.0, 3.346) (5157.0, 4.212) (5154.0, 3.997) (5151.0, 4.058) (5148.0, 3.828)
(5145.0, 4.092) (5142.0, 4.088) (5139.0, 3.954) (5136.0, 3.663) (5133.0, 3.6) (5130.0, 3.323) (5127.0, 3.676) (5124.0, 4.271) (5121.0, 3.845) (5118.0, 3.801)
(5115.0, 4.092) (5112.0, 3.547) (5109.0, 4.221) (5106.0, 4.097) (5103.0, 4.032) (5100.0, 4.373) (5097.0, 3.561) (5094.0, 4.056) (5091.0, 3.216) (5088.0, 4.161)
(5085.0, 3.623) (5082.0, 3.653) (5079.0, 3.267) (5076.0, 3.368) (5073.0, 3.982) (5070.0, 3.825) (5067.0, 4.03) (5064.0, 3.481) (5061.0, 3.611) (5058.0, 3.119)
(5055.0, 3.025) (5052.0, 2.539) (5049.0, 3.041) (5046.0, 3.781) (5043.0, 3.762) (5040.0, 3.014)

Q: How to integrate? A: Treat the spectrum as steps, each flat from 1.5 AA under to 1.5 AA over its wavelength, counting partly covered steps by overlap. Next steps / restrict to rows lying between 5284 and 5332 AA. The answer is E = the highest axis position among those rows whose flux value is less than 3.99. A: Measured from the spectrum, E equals 5331.0 AA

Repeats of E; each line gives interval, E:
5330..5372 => 5370.0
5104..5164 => 5160.0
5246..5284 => 5280.0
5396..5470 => 5457.0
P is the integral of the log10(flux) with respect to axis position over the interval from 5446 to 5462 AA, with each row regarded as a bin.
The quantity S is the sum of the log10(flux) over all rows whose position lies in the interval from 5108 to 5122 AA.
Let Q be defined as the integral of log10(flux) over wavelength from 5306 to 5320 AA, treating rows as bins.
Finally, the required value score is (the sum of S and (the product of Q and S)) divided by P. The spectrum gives 3.18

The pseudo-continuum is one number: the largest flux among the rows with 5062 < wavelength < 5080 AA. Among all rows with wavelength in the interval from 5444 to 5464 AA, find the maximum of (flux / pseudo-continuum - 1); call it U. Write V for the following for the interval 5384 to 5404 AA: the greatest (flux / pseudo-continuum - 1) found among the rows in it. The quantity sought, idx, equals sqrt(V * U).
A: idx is 0.087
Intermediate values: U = 0.08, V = 0.10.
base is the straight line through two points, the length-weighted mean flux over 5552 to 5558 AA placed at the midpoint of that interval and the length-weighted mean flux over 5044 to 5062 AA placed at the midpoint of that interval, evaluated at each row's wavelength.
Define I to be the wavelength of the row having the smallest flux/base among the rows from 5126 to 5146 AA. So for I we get 5130.0 AA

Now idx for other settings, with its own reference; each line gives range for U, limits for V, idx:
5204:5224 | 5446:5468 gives 0.059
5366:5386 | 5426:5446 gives 0.048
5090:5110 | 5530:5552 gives 0.145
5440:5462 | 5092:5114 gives 0.064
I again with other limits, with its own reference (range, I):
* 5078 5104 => 5091.0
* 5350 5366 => 5355.0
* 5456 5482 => 5457.0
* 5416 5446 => 5445.0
